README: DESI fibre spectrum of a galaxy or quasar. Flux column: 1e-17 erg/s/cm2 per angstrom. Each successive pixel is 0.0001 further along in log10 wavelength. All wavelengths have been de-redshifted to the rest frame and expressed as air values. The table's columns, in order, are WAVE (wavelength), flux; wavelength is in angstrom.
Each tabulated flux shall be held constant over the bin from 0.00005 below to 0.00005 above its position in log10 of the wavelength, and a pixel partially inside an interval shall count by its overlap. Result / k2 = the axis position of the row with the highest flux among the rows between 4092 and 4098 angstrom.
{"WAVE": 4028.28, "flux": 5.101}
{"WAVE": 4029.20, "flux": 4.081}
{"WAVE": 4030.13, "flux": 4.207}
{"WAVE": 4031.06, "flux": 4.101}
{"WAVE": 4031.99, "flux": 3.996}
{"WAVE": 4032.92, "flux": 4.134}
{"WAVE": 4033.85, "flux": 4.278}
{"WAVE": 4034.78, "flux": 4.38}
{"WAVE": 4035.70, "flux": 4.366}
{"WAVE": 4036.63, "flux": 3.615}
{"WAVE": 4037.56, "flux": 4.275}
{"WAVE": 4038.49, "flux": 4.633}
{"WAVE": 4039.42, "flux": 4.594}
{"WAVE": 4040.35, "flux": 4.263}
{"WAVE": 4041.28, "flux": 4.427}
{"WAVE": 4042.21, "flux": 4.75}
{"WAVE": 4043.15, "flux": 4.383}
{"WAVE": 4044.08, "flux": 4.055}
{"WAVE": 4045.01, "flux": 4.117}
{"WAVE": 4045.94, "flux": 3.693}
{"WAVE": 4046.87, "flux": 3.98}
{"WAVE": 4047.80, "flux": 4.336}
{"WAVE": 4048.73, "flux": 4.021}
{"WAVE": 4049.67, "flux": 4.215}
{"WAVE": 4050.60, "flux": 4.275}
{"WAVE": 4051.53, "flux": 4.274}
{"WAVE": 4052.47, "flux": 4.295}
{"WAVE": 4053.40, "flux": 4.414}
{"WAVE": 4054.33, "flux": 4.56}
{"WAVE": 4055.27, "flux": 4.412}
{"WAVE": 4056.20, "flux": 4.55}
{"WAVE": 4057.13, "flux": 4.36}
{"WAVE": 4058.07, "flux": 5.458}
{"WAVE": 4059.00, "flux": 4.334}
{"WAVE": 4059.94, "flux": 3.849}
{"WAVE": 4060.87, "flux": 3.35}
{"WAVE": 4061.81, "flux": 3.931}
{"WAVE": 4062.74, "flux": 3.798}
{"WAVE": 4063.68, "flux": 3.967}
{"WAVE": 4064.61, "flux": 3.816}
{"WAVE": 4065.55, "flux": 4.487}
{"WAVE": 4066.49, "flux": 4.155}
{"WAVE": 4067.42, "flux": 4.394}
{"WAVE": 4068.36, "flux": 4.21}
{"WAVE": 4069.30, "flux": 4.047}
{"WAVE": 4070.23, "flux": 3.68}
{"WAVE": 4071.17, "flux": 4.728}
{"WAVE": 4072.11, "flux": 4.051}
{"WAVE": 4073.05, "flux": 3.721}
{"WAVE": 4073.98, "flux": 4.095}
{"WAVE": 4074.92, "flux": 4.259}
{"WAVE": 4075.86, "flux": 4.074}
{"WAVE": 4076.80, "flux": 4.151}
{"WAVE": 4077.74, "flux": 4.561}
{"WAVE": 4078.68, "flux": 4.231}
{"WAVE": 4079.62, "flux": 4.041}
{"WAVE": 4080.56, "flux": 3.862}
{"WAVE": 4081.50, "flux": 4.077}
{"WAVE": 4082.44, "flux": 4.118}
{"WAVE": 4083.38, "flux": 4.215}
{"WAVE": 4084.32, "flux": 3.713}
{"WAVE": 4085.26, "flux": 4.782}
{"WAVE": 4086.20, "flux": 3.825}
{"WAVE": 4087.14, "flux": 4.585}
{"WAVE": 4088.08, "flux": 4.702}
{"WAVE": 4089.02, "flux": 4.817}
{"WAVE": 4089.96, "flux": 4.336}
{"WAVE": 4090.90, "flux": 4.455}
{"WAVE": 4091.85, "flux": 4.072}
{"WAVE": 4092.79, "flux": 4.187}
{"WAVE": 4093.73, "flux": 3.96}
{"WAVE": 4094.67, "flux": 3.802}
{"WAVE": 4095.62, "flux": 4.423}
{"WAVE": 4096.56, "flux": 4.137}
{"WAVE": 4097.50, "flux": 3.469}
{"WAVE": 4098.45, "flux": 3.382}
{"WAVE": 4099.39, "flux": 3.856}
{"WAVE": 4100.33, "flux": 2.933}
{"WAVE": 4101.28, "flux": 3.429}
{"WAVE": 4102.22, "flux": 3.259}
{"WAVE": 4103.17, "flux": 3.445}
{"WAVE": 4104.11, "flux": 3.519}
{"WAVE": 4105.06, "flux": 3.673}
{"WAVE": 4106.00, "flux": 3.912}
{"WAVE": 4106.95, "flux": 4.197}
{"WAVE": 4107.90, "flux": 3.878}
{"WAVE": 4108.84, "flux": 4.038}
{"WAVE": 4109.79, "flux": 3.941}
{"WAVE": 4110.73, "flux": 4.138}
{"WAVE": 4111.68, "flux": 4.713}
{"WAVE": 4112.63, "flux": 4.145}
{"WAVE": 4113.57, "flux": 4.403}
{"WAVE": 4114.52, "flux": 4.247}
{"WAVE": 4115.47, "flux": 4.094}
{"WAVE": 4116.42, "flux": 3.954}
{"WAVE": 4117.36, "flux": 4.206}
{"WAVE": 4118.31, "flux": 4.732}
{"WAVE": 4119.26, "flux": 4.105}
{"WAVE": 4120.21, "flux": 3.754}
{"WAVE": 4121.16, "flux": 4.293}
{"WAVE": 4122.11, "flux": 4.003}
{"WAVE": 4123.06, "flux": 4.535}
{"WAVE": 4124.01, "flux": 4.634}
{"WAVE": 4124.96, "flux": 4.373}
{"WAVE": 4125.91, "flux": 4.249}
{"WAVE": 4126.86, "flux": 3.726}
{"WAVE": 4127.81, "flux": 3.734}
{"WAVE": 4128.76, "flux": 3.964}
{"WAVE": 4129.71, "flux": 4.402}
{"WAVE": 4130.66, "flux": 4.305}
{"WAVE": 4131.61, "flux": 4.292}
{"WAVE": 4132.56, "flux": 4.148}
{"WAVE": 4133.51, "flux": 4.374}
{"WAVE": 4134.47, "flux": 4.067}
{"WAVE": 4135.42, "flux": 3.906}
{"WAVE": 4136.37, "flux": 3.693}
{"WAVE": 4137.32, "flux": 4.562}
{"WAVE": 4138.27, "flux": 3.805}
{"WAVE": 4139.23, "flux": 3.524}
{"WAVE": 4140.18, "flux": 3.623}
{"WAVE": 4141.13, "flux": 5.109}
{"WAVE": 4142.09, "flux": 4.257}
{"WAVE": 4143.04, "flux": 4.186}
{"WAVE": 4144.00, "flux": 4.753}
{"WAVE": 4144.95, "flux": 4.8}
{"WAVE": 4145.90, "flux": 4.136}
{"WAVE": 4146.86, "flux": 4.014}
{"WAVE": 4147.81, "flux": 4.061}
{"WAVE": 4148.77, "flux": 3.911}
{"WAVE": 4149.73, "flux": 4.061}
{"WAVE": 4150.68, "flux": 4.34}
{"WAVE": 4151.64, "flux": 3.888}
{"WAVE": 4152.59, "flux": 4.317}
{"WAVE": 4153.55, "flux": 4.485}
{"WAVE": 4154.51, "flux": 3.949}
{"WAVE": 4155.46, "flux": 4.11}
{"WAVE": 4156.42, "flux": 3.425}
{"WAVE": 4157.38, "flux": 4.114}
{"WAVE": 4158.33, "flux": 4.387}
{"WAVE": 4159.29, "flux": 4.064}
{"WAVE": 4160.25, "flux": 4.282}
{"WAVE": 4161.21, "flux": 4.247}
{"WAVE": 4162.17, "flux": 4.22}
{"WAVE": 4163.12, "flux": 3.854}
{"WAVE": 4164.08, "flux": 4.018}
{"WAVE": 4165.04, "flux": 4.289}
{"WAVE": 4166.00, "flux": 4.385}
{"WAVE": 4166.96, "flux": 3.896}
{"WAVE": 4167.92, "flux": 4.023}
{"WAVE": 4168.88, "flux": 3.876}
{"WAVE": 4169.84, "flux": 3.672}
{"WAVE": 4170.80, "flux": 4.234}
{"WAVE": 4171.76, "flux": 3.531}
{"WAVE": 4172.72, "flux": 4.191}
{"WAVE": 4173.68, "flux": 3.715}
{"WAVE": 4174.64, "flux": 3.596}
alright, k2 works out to 4095.62 angstrom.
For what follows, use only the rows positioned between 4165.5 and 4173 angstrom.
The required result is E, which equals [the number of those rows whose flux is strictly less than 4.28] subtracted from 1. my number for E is -6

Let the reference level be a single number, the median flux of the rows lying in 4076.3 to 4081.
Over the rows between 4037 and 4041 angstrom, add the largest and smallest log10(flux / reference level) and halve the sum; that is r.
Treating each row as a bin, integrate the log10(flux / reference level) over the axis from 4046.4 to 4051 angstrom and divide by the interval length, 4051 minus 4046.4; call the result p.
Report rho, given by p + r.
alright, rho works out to 0.03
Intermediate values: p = 0.001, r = 0.030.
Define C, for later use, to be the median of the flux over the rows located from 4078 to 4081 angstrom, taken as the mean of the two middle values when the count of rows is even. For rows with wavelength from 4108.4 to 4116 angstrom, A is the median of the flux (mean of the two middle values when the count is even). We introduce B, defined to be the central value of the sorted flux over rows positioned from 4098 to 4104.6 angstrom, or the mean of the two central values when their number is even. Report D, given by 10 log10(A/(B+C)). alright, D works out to -2.56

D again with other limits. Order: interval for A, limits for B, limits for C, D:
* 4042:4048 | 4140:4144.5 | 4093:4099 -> -2.96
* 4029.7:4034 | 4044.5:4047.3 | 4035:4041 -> -3.03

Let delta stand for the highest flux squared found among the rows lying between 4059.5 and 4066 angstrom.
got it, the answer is 20.1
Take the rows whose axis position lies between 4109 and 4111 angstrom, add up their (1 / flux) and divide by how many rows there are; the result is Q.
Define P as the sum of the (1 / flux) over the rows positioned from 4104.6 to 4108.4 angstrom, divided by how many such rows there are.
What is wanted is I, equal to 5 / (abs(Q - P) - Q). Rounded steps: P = 0.256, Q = 0.248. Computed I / -20.9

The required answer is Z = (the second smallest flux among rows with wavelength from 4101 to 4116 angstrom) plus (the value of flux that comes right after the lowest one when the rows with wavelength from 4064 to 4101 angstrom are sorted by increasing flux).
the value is 6.8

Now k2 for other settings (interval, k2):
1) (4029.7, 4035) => 4034.78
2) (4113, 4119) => 4118.31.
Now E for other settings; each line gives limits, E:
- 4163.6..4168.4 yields -2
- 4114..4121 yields -5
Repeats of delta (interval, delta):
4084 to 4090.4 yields 23.2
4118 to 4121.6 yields 22.4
